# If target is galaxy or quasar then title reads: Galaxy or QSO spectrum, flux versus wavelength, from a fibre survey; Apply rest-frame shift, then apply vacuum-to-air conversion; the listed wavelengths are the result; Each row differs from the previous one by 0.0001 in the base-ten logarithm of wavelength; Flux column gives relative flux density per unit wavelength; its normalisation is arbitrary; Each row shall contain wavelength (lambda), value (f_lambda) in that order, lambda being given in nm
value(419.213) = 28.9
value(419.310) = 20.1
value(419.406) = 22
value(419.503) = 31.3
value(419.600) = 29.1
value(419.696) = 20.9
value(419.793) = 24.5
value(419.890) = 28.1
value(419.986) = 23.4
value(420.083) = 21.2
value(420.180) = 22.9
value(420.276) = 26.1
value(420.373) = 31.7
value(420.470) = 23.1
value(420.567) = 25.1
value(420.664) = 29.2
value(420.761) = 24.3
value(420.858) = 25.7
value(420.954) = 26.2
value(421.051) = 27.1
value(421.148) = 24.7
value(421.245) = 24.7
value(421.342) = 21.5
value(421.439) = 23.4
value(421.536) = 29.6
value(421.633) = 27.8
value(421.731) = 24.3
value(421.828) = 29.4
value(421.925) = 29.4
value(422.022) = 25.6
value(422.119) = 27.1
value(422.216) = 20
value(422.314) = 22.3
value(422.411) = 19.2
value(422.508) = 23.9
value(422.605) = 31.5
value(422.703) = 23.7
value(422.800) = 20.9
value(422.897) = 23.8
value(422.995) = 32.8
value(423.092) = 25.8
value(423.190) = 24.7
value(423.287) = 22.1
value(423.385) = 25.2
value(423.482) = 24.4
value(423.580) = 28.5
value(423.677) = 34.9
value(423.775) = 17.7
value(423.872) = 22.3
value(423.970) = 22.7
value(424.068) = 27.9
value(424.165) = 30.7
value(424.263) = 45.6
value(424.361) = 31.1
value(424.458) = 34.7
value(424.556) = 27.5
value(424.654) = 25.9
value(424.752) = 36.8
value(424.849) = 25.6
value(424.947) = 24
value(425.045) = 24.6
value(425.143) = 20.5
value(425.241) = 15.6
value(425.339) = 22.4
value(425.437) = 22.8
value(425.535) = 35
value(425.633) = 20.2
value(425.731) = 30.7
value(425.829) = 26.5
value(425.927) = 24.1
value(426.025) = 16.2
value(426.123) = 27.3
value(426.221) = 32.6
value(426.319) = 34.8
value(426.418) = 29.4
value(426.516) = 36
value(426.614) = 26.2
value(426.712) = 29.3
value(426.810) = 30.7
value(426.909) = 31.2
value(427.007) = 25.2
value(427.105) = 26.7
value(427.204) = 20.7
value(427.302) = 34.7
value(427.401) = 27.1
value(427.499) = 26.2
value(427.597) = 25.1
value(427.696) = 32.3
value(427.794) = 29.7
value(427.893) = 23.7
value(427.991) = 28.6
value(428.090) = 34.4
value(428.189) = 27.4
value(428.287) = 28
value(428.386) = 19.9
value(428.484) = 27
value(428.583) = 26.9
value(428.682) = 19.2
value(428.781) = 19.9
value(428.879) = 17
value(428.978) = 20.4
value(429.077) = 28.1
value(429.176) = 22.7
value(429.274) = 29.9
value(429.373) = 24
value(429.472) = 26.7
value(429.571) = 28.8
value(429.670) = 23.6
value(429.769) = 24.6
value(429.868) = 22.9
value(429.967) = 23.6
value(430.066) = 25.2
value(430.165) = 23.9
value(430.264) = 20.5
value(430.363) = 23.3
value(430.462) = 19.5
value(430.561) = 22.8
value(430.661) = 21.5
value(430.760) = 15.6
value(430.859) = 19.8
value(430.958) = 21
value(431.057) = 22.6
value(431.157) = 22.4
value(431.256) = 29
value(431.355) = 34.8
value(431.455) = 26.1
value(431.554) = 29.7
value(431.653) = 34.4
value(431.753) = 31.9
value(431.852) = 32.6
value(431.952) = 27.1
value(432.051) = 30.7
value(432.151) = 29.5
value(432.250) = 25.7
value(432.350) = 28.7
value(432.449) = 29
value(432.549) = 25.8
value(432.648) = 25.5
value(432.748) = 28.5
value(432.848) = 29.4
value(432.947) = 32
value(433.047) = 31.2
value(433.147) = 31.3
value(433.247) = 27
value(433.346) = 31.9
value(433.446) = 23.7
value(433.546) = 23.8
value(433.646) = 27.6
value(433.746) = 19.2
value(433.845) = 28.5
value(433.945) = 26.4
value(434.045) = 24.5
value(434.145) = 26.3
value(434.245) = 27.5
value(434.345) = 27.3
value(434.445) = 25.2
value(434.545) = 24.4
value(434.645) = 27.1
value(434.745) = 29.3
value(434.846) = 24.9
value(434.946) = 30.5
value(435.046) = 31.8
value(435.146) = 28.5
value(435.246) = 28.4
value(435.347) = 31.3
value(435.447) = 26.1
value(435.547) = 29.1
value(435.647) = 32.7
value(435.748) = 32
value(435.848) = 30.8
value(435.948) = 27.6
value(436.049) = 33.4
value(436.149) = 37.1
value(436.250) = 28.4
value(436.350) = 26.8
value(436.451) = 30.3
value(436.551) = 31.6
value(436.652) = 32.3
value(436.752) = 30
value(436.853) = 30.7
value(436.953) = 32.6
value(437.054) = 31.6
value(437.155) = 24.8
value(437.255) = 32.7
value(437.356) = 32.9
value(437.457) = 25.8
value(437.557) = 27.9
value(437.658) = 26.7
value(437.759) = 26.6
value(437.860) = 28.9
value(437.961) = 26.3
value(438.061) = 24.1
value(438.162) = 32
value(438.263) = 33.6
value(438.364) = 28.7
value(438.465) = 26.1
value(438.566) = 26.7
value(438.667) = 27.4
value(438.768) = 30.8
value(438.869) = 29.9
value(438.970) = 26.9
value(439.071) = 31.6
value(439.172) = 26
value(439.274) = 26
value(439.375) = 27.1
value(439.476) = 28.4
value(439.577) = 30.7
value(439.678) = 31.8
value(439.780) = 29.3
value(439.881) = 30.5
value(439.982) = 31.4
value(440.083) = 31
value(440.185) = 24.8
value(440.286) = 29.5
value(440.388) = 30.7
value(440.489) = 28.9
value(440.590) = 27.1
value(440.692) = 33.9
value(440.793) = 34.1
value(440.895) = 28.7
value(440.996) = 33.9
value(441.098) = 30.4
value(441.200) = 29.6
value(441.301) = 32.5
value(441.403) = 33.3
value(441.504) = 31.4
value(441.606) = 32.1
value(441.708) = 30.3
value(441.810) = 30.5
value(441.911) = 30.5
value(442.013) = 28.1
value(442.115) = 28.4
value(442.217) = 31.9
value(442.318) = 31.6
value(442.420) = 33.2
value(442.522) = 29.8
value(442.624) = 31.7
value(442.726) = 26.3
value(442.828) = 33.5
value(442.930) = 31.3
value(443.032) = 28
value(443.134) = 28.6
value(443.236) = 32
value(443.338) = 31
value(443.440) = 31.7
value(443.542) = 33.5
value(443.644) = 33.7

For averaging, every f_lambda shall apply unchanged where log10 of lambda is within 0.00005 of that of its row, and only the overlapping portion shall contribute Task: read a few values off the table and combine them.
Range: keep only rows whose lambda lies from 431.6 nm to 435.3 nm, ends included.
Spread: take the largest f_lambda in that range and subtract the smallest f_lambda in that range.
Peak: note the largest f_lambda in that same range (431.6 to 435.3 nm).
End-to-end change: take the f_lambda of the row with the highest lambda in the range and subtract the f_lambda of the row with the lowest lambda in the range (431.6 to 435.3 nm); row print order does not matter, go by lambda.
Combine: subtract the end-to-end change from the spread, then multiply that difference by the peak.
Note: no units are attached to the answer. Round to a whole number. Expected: 729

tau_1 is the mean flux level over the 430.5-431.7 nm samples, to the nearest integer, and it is 25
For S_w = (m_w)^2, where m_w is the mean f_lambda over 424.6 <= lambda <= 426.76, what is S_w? 711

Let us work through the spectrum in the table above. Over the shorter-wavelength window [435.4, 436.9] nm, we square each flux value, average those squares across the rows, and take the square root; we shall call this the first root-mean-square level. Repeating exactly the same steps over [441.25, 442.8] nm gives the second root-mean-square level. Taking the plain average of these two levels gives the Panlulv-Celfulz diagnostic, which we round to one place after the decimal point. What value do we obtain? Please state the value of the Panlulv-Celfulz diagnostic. 30.8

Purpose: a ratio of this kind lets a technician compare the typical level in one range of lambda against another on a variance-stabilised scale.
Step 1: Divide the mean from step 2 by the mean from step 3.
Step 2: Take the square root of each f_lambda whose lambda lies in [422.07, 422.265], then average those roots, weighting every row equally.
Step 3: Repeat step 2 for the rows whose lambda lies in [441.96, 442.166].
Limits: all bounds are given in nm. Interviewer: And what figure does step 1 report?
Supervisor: 0.91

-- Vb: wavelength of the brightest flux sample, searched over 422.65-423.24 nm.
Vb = 422.995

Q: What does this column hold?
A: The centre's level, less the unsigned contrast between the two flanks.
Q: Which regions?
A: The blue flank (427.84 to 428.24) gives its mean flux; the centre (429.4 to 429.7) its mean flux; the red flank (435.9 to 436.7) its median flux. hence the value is 24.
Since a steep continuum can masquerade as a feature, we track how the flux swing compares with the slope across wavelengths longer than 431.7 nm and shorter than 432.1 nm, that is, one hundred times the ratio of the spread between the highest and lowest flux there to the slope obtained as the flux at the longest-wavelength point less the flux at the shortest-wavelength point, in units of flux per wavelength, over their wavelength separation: -137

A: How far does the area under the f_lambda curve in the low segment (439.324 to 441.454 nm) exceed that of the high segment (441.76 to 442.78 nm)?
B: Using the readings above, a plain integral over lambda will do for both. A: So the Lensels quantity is 34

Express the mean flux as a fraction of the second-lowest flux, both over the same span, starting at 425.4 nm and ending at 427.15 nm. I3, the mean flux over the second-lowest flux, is 1.39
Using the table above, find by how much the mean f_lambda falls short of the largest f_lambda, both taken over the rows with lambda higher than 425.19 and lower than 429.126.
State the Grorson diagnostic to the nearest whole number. 10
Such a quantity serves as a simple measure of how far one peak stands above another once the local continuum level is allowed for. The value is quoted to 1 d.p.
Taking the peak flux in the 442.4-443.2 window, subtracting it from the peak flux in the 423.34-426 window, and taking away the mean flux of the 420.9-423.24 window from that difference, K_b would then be -13.3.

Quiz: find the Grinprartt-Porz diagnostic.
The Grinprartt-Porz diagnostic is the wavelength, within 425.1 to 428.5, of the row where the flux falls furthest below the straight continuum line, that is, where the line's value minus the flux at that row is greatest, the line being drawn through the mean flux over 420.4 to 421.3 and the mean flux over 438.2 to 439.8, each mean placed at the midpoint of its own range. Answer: 425.241 nm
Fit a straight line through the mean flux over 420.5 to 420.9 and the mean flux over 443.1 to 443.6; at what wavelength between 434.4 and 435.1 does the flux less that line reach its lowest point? 434.545 nm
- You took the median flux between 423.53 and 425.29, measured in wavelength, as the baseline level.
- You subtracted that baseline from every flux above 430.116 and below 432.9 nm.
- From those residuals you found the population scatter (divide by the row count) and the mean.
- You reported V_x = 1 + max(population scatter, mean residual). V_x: 5.7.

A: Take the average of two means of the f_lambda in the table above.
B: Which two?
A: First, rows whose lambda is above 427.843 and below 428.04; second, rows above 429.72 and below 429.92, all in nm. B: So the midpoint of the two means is 24.9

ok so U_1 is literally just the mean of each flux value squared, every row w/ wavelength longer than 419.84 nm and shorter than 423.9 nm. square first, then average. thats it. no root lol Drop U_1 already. 657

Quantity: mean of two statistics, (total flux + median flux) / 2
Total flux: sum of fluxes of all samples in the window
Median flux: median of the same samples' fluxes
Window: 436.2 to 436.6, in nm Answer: 73.2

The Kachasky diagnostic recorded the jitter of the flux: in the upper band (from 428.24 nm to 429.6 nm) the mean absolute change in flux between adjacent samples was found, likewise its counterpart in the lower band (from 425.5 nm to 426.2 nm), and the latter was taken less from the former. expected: -3.8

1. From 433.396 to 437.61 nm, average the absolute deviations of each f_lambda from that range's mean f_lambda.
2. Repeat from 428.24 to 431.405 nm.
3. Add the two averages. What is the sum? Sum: 5.9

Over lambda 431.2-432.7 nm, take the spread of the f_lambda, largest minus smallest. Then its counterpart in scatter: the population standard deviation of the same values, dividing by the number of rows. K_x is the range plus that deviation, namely 12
